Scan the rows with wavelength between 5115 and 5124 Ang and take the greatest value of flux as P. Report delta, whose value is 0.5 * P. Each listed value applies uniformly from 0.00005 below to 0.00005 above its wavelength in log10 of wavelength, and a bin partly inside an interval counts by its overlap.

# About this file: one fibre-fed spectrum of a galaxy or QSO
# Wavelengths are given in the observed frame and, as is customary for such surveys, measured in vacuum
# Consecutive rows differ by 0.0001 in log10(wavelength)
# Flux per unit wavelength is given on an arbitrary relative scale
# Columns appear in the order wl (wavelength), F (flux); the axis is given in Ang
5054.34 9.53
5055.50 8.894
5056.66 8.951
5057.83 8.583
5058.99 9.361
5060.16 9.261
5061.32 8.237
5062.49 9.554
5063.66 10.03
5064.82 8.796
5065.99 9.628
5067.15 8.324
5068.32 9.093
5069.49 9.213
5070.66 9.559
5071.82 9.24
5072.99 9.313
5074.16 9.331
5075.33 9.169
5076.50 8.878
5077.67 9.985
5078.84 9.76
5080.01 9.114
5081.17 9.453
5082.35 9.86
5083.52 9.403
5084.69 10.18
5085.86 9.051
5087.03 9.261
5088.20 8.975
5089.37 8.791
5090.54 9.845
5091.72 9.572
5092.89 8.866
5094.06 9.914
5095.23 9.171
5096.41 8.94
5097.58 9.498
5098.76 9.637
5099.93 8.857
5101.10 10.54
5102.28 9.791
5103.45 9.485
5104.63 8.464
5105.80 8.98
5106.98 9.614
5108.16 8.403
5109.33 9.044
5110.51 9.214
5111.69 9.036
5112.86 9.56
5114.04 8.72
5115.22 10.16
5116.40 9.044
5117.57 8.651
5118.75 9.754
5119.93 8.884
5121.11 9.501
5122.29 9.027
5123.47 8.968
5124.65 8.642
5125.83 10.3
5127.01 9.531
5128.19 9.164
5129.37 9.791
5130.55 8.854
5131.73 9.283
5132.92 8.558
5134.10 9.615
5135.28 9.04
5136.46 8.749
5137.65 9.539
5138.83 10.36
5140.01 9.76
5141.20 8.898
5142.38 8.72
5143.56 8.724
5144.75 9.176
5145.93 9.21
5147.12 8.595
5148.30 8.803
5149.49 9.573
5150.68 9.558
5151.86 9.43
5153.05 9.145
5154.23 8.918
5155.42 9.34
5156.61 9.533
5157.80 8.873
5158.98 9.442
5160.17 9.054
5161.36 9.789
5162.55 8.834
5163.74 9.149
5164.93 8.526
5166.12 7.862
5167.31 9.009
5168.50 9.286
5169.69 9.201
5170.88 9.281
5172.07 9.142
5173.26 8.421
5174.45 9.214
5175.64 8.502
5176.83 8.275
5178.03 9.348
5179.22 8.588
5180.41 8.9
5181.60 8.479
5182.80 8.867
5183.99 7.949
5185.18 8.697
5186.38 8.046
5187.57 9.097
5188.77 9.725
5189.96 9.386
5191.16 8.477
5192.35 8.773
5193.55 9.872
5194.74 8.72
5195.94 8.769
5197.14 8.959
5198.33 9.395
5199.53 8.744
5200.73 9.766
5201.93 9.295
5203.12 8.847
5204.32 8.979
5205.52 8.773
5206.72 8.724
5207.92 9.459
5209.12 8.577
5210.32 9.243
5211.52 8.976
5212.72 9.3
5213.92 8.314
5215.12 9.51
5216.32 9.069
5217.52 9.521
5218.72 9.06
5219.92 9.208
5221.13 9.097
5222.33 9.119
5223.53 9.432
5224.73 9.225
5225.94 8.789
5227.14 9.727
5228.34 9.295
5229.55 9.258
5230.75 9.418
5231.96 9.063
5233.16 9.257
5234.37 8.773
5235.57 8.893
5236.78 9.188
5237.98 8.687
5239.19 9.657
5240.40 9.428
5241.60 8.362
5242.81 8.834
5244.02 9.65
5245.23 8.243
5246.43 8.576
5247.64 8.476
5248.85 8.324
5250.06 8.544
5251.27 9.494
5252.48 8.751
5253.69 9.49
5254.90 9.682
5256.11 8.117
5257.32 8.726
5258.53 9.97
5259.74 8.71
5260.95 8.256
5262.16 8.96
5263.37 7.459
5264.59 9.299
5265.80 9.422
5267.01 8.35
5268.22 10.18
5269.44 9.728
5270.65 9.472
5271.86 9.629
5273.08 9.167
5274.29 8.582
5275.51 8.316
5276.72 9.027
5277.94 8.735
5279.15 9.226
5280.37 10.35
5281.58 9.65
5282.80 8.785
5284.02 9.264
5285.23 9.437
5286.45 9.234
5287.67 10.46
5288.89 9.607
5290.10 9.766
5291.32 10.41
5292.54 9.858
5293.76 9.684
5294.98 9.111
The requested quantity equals 5.1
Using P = 10.16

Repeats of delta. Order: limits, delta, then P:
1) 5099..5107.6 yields 5.3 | 10.54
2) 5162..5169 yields 4.6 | 9.286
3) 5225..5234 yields 4.9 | 9.727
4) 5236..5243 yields 4.8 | 9.657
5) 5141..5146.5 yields 4.6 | 9.21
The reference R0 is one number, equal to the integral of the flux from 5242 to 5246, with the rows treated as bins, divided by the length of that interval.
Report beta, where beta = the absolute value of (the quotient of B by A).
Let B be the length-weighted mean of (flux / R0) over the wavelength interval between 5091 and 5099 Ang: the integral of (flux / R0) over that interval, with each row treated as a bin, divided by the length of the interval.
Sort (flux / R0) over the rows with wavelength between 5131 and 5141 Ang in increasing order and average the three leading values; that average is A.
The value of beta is 1.07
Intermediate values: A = 0.99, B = 1.06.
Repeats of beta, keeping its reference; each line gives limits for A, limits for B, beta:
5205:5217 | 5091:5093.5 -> 1.08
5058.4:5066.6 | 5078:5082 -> 1.08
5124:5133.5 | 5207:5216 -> 1.04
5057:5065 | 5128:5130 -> 1.12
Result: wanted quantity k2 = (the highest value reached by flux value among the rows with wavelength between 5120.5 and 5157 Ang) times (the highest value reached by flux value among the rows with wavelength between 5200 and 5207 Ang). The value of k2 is 101.2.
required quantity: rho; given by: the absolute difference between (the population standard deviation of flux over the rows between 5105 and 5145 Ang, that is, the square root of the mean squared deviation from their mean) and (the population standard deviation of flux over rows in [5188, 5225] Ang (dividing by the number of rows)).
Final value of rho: 0.12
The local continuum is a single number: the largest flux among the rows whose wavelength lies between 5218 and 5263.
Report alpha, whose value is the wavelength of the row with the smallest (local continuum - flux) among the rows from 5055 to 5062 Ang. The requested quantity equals 5058.99 Ang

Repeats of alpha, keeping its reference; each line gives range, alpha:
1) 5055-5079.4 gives 5063.66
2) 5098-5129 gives 5101.10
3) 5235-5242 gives 5239.19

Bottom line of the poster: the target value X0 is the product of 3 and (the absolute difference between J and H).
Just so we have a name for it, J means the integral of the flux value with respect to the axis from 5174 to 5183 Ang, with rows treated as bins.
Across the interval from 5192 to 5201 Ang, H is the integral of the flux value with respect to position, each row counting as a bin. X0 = 9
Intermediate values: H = 82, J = 79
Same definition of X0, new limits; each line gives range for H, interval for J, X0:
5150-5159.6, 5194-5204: 5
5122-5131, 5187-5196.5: 8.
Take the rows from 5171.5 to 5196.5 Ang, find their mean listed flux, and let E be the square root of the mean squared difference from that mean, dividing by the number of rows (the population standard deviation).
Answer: 0.49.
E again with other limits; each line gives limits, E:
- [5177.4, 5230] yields 0.43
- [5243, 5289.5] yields 0.66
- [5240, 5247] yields 0.53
